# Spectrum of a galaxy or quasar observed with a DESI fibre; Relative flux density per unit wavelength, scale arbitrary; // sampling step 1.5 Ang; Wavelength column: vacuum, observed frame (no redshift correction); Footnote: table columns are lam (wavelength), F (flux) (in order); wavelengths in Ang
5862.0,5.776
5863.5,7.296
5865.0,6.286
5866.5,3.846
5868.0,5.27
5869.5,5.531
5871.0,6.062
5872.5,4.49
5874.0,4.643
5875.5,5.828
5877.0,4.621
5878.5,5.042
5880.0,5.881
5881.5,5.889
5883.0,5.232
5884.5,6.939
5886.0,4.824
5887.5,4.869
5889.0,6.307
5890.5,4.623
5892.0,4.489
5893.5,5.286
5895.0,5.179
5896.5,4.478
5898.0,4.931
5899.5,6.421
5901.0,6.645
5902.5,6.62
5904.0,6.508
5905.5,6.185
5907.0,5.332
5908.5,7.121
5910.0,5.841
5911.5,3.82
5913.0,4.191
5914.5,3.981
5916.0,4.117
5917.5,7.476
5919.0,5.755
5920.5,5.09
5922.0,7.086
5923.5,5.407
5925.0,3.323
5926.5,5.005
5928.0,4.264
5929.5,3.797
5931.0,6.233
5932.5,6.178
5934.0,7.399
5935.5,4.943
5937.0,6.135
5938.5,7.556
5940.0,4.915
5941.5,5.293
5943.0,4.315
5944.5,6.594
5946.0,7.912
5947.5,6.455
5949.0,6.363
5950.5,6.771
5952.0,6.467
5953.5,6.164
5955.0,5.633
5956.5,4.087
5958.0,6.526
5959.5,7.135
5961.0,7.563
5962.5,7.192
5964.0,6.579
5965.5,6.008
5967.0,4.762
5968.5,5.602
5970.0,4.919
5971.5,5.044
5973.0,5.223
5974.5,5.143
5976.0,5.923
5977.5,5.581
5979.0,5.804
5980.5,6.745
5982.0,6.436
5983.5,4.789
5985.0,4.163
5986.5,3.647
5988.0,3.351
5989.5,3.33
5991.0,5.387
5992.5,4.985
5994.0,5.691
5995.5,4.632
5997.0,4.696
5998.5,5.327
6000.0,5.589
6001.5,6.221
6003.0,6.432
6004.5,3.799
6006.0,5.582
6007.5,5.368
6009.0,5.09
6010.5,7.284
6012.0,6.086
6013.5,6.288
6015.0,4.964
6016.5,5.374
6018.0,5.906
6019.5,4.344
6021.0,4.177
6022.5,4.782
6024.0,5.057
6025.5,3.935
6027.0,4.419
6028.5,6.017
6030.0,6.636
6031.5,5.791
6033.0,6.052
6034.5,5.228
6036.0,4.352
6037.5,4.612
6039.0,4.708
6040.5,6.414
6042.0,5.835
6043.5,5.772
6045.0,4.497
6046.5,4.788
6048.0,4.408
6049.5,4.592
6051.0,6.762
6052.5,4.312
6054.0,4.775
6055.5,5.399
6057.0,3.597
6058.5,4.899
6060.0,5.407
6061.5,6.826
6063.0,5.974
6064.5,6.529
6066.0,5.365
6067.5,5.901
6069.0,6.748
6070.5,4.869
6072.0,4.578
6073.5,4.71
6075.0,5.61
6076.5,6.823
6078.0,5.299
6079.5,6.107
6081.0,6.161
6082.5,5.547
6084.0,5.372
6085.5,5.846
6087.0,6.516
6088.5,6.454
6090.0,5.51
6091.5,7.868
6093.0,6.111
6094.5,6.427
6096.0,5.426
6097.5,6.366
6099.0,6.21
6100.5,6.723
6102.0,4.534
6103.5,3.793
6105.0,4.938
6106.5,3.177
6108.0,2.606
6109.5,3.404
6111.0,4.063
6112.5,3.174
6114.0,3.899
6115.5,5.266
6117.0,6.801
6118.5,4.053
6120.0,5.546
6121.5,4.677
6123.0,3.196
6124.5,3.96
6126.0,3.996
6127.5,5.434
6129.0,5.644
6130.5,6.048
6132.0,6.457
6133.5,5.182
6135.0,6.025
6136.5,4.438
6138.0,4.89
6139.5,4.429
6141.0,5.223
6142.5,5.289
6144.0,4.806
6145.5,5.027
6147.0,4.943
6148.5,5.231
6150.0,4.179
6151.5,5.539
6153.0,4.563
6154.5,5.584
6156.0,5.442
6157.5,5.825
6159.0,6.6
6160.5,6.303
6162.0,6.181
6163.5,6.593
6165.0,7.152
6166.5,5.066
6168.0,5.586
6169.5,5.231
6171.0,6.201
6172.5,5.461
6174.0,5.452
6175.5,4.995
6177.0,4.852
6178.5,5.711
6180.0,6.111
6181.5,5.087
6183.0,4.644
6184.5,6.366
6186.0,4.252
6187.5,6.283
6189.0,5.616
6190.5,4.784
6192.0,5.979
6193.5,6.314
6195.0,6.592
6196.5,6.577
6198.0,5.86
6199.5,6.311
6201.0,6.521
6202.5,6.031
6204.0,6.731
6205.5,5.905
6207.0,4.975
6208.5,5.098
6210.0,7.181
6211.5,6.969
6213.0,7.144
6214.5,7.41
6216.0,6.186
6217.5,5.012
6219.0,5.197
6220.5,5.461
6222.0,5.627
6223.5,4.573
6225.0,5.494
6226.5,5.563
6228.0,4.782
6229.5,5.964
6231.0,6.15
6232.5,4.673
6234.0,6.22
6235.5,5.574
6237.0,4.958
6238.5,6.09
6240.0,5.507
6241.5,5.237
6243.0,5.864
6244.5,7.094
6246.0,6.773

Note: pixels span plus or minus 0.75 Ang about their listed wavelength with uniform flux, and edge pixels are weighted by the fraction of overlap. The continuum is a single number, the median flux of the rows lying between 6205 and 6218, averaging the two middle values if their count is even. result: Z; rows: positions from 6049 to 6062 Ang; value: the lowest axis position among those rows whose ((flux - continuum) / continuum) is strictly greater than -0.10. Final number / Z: 6051.0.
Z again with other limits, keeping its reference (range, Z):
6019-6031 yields 6028.5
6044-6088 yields 6051.0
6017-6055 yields 6018.0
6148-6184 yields 6154.5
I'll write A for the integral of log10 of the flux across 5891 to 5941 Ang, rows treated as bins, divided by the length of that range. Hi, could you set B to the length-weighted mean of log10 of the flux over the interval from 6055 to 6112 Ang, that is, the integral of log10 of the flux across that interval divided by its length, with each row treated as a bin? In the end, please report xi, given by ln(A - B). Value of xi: -5.4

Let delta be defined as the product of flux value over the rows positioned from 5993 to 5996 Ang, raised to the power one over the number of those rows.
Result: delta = 5.13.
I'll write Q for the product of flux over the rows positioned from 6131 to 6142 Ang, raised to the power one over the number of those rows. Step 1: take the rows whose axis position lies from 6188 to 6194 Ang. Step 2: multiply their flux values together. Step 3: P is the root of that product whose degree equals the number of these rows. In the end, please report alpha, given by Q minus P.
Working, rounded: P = 5.64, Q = 5.19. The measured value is -0.46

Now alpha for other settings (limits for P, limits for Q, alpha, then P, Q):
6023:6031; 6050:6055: 0.07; 5.12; 5.18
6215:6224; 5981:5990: -1.15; 5.32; 4.17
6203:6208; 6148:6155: -0.84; 5.83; 4.99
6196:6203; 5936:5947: -0.28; 6.25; 5.97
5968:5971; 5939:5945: -0.03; 5.25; 5.22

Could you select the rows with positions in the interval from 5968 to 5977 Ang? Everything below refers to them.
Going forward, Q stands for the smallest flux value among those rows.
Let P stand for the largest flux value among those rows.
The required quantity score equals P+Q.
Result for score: 10.8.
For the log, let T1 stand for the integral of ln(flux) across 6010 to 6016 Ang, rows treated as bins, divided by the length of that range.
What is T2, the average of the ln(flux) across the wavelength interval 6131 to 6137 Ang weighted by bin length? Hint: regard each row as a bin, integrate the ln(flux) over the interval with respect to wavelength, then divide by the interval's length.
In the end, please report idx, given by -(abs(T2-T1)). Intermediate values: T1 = 1.80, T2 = 1.71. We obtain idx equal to -0.08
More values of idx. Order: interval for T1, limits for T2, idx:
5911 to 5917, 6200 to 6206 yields -0.42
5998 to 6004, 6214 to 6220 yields 0.00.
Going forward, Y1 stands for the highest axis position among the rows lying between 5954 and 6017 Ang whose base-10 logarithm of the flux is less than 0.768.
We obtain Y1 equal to 6016.5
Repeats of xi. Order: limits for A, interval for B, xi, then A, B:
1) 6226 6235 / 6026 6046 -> -4.1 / 0.742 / 0.726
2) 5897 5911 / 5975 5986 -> -3.2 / 0.782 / 0.741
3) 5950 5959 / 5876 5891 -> -3.3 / 0.769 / 0.732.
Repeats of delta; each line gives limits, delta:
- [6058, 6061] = 5.15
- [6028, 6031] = 6.32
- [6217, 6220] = 5.10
